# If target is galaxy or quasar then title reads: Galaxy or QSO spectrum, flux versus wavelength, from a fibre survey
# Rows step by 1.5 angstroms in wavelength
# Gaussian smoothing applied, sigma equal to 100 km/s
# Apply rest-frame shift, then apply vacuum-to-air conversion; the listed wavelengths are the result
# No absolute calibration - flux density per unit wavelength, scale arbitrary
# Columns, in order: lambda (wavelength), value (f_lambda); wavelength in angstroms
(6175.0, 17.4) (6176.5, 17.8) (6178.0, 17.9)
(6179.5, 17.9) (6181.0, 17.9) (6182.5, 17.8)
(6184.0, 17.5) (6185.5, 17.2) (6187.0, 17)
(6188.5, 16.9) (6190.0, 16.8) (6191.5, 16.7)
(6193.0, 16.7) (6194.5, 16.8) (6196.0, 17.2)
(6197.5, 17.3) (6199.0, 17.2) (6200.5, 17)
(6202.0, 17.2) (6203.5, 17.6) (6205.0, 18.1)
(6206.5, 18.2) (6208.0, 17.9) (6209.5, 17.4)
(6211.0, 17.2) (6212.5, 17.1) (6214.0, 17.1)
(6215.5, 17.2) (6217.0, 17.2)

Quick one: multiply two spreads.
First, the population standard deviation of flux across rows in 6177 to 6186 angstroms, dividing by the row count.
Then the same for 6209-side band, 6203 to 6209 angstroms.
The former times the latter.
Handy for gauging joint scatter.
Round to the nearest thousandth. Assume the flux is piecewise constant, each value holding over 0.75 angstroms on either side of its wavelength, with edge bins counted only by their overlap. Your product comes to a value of 0.061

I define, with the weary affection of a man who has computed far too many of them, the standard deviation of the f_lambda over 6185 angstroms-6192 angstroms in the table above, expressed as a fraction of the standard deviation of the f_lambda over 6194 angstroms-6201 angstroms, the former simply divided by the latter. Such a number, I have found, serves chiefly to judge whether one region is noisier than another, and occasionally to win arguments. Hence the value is 1.0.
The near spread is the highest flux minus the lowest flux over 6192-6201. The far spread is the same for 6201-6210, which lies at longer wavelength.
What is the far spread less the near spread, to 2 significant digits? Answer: 0.40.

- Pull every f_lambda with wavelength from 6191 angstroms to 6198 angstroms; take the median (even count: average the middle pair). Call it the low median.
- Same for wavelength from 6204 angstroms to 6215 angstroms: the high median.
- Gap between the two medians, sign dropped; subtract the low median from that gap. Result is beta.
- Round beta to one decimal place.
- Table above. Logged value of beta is -16.2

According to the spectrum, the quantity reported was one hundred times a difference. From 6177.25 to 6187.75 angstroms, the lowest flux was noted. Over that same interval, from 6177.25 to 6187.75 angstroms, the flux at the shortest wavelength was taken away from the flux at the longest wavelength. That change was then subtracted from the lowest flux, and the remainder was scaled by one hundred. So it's 1790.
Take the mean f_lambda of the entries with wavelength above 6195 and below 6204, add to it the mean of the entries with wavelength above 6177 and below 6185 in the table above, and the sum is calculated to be 35.0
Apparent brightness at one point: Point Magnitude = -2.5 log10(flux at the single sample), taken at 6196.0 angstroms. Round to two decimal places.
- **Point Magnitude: -3.09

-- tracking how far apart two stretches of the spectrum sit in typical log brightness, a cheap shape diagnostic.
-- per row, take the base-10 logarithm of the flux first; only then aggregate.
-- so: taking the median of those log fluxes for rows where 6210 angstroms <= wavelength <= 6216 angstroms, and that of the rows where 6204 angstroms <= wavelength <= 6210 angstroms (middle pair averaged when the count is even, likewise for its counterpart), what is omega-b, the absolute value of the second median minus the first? 0.021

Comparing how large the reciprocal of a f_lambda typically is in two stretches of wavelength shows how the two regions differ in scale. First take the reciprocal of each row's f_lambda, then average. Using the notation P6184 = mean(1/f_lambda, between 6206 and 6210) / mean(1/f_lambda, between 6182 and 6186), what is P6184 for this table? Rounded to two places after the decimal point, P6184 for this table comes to 0.98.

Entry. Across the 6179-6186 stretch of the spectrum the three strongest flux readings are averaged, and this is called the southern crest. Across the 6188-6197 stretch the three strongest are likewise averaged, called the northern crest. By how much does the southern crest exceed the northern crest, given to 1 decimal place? 0.9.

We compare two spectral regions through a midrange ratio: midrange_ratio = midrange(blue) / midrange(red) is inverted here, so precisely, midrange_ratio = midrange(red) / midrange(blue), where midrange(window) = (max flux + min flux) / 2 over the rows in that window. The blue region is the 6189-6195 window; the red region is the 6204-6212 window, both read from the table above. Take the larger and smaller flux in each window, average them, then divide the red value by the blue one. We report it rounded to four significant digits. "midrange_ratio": 1.057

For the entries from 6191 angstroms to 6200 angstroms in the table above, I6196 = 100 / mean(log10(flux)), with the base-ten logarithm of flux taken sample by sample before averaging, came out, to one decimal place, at 81.3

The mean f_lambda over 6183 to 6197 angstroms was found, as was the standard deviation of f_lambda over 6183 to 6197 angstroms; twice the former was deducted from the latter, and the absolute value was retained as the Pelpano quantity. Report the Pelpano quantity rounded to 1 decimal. 33.7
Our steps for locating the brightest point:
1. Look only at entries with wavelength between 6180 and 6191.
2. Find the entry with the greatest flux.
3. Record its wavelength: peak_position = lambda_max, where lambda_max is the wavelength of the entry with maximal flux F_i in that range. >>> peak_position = 6181.0 angstroms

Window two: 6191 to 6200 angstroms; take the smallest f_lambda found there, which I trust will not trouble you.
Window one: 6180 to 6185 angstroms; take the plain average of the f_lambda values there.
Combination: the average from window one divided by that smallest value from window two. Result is 1.06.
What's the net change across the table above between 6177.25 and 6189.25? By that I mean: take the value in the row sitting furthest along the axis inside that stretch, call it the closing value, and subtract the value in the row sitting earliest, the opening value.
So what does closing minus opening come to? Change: -1.0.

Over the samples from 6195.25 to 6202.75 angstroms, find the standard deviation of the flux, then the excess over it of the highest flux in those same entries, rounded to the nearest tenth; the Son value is 17.2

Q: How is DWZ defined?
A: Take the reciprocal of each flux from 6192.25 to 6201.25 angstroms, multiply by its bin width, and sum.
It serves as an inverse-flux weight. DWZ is 0.528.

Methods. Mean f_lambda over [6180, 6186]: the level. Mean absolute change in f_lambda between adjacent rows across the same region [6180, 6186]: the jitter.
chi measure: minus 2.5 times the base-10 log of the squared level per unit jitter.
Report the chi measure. -7.81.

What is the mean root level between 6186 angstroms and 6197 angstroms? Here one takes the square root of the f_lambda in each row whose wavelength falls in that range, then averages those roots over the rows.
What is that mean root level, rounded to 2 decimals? 4.11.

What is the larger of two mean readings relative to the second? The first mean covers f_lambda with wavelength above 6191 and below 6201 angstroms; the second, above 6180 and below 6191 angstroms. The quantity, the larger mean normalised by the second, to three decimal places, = 1.000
